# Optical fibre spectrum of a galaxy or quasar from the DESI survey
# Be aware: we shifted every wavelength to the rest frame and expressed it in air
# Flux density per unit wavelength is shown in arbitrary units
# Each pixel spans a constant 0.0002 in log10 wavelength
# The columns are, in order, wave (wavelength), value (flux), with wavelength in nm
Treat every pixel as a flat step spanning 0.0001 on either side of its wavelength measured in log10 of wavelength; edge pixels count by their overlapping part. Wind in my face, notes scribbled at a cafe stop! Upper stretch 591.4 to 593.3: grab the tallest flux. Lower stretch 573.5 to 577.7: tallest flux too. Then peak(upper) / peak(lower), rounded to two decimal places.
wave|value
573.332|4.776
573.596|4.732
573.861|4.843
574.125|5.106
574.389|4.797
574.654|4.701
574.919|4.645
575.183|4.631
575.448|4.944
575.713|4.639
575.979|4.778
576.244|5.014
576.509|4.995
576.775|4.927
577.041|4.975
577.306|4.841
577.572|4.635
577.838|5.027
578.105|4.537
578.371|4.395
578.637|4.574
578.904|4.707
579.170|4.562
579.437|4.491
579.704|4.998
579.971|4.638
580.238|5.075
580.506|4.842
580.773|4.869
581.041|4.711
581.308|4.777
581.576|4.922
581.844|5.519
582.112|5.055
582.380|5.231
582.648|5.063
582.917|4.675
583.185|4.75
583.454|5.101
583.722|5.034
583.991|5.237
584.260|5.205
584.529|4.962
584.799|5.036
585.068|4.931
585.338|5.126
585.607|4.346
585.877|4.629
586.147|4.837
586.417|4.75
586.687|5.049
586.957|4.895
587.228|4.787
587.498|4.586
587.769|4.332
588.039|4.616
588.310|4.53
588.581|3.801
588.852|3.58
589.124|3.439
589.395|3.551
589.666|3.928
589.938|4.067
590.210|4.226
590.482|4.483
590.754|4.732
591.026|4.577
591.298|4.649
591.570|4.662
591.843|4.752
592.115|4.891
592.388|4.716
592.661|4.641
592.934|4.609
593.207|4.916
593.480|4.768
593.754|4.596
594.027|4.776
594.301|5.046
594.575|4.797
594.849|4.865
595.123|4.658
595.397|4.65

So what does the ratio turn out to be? 0.96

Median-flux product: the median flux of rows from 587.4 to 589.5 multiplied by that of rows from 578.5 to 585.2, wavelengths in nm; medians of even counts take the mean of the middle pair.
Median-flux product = 20.1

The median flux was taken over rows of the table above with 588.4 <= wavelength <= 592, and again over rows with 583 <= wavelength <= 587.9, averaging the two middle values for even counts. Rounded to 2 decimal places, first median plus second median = 9.14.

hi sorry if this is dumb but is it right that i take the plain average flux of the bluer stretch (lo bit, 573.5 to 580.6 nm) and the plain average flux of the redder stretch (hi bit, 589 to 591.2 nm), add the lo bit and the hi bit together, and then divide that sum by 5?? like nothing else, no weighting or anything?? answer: 1.78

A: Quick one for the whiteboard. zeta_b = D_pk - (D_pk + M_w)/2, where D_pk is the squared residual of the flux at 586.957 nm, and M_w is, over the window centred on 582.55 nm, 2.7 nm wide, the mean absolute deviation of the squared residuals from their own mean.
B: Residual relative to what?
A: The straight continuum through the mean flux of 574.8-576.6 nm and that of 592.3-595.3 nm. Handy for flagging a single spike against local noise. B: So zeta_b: -0.04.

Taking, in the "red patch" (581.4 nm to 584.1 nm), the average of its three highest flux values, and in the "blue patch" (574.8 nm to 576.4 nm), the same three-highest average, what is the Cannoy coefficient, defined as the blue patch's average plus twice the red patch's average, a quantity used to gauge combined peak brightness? 15.6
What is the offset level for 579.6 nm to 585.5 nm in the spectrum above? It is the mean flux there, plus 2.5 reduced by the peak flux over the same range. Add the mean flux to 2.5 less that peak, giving 2.0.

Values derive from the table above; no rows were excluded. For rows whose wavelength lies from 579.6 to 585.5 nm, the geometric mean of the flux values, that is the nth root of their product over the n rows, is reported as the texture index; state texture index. 4.98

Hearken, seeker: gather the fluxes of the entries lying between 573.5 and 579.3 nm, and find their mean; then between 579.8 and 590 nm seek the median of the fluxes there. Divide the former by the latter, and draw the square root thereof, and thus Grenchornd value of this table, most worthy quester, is 1.00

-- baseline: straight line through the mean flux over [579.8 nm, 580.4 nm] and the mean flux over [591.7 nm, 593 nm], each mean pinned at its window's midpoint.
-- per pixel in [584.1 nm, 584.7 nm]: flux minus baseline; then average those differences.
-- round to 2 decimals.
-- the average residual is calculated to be 0.27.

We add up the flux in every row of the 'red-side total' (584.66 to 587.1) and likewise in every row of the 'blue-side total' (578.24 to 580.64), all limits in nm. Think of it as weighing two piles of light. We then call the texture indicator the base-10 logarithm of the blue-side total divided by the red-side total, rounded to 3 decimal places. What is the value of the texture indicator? -0.013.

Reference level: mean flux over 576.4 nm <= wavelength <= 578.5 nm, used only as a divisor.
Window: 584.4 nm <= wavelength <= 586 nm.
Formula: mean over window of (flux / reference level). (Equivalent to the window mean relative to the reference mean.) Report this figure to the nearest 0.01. 1.01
